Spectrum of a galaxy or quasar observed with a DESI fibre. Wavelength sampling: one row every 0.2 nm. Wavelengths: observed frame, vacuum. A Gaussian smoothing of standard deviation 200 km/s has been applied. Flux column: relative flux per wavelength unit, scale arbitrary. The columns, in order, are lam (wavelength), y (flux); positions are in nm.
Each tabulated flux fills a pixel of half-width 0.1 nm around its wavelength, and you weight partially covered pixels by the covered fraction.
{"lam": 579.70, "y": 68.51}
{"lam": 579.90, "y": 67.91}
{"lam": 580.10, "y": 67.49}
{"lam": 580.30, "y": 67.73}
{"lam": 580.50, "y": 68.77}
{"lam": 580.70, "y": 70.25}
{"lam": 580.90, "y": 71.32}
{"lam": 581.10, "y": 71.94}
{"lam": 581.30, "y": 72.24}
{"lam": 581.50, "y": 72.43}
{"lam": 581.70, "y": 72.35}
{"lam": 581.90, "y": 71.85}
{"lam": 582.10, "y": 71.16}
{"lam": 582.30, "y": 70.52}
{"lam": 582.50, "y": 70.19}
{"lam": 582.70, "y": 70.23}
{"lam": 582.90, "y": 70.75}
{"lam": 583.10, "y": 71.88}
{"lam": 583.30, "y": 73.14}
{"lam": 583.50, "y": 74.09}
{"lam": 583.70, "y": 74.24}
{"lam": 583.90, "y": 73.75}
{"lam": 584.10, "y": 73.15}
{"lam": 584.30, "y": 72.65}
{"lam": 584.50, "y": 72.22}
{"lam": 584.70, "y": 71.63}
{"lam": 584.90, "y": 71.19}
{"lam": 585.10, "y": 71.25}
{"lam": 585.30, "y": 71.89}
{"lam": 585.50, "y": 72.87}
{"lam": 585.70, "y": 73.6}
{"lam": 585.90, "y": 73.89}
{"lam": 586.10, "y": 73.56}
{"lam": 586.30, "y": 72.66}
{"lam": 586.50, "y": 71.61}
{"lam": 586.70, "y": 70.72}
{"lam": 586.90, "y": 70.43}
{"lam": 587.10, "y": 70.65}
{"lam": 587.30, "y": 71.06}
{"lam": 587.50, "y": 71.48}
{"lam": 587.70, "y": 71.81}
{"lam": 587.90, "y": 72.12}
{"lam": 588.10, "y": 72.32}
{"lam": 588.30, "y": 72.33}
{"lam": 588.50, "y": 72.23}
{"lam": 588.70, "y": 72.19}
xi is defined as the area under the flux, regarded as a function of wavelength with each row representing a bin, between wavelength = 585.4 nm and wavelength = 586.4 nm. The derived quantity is 73.3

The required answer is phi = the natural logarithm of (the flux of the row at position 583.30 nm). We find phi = 4.29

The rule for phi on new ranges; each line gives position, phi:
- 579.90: 4.22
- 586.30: 4.29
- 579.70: 4.23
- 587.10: 4.26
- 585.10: 4.27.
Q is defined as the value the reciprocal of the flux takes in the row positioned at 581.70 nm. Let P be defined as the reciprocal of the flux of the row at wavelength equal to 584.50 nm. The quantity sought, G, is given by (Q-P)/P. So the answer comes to -0.002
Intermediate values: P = 0.0138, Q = 0.0138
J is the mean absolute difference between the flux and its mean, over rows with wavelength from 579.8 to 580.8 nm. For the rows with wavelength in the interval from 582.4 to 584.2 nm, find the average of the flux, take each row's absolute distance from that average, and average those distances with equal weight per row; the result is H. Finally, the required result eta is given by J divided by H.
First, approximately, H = 1.4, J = 0.86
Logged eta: 0.6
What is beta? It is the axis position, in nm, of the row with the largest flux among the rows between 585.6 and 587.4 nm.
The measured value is 585.90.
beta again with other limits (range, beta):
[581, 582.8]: 581.50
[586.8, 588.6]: 588.30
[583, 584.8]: 583.70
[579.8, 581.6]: 581.50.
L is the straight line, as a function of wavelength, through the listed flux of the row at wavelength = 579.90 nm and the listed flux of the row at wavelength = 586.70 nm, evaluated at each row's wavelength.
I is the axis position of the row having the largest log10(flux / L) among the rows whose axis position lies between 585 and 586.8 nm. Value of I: 585.90 nm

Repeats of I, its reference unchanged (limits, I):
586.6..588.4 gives 588.10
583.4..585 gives 583.70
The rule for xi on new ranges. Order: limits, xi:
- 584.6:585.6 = 71.8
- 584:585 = 72.2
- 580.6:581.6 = 71.6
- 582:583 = 70.6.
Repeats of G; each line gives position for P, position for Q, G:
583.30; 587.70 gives 0.019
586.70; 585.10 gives -0.007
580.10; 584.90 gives -0.052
